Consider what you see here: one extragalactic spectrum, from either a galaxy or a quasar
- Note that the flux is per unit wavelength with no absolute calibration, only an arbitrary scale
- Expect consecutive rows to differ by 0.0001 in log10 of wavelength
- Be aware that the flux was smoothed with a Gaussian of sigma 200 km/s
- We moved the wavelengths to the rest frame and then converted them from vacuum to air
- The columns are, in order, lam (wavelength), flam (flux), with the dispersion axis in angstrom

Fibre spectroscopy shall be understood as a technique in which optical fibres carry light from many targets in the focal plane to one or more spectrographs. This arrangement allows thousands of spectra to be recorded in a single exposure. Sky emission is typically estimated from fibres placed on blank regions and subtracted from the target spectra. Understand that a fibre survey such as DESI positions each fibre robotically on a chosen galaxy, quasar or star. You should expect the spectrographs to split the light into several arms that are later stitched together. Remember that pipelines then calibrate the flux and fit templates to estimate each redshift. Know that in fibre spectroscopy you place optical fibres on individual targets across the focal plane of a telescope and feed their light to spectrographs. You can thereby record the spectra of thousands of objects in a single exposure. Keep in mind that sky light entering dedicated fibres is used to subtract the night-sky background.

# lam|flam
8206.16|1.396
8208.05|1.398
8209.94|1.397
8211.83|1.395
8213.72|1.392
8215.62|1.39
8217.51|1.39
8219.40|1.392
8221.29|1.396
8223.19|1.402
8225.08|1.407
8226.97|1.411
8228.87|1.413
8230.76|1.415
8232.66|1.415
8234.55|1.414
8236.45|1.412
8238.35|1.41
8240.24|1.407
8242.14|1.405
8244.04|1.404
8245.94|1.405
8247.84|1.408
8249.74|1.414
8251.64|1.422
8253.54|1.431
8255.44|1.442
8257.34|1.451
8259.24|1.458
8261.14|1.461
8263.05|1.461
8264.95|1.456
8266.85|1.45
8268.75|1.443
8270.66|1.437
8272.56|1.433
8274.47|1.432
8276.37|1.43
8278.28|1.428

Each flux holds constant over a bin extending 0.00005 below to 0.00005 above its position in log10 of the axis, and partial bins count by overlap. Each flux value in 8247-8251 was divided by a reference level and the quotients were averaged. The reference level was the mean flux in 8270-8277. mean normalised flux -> 0.98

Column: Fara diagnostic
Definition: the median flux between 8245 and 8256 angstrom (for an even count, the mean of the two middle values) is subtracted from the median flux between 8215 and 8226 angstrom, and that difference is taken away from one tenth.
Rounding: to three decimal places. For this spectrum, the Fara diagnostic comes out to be 0.124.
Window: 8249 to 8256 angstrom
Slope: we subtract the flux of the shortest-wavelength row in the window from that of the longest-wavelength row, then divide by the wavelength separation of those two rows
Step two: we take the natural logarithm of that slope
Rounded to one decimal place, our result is -5.3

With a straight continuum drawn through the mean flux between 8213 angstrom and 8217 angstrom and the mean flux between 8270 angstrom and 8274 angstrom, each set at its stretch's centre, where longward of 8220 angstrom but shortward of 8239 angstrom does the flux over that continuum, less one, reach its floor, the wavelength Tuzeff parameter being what 8221.29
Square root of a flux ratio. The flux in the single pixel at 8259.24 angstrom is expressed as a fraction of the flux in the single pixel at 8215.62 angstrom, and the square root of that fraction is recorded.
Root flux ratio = 1.02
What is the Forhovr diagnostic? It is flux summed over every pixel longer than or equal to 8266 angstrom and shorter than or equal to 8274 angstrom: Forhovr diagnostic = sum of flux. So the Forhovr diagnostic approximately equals 5.8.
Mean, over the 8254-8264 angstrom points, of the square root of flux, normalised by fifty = 0.0241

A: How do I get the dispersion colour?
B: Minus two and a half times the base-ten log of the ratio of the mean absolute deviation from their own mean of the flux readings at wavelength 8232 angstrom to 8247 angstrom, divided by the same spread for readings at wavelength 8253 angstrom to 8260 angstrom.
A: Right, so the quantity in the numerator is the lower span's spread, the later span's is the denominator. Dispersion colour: 1.0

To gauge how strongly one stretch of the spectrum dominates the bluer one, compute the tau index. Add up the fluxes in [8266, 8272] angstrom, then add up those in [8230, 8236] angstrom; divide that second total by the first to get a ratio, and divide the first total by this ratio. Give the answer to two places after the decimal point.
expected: 4.42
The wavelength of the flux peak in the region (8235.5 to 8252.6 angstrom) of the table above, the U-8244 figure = 8251.64 angstrom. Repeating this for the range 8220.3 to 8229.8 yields 8228.87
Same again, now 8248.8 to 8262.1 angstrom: 8261.14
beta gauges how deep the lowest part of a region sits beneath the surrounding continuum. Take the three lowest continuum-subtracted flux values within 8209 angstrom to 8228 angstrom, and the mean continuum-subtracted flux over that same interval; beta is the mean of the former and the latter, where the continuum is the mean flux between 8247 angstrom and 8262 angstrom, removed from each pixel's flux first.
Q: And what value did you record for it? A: -0.042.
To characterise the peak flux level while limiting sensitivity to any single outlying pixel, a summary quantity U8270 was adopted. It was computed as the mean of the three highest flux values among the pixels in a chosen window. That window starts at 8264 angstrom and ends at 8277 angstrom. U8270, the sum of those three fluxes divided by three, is 1.45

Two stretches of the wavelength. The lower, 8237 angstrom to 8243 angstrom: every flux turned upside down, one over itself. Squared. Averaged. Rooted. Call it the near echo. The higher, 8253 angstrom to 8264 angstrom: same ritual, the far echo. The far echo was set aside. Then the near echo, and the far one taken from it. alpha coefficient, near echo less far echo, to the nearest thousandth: 0.021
